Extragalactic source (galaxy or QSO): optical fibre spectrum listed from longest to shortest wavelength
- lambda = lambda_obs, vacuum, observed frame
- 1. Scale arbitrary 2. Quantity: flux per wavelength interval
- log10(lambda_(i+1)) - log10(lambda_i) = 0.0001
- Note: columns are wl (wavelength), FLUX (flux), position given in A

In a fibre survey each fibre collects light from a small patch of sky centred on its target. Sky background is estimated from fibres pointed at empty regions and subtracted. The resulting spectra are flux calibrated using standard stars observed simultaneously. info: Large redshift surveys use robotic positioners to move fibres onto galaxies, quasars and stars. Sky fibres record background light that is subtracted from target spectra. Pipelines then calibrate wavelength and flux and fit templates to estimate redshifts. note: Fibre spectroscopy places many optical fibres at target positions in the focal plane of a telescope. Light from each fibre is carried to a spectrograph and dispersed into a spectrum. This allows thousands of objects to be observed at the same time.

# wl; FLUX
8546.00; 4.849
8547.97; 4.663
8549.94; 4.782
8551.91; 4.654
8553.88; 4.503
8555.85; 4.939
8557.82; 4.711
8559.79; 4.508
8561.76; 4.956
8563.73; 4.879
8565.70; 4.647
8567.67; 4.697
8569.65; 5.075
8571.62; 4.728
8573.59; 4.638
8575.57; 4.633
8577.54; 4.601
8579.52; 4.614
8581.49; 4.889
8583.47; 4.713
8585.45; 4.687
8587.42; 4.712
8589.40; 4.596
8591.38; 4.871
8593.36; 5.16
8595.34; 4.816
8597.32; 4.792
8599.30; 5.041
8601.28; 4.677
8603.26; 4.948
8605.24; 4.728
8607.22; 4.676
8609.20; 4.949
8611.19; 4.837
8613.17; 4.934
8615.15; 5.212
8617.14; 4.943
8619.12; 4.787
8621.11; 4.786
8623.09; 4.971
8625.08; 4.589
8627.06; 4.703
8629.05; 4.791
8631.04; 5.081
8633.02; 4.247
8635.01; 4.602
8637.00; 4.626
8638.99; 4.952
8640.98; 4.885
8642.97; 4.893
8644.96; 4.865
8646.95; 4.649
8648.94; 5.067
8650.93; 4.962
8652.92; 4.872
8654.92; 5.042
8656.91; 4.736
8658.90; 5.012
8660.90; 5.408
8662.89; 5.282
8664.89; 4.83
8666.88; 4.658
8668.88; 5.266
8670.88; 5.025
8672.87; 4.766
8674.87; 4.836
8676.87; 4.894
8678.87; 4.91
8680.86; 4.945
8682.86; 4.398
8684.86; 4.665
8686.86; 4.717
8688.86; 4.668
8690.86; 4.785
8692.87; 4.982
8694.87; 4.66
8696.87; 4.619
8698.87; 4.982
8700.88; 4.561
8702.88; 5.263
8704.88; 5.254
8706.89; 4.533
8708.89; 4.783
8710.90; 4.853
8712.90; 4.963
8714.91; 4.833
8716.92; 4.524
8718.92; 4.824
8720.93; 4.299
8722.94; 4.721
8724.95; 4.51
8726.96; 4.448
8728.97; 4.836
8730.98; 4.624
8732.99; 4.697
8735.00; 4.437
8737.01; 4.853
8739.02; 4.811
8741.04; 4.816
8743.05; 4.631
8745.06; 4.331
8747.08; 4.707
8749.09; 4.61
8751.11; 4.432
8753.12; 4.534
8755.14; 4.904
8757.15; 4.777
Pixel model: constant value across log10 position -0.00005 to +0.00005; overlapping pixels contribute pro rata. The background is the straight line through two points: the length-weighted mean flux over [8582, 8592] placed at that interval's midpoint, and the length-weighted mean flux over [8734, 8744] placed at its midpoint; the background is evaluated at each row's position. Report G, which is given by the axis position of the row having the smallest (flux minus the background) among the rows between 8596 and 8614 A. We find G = 8607.22 A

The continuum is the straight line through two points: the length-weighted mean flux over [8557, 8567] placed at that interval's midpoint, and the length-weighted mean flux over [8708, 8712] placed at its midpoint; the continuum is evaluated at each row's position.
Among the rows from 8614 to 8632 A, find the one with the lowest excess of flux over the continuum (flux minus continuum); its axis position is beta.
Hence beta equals 8625.08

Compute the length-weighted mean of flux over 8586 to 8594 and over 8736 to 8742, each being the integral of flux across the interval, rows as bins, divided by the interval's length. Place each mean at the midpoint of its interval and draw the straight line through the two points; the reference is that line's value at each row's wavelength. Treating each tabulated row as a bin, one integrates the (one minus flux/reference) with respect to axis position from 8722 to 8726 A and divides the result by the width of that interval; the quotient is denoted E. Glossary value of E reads 0.04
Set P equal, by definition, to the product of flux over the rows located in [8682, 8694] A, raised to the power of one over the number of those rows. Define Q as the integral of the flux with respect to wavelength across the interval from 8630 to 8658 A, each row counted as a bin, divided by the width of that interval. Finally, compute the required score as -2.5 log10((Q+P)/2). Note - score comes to -1.69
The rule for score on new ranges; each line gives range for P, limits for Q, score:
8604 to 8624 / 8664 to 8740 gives -1.71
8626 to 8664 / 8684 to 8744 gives -1.70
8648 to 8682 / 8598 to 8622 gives -1.73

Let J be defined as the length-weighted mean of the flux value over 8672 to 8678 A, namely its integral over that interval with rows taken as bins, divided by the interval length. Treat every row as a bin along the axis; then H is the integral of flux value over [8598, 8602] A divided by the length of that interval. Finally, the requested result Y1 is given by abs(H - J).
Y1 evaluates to 0.037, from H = 4.87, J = 4.83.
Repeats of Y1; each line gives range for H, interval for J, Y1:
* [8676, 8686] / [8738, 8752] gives 0.143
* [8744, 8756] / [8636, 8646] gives 0.261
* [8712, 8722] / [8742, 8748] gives 0.128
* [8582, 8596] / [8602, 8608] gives 0.008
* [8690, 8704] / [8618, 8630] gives 0.066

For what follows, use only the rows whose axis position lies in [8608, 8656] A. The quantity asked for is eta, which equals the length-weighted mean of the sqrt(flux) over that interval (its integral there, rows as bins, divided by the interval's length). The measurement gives 2.200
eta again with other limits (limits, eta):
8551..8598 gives 2.179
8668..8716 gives 2.199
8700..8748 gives 2.170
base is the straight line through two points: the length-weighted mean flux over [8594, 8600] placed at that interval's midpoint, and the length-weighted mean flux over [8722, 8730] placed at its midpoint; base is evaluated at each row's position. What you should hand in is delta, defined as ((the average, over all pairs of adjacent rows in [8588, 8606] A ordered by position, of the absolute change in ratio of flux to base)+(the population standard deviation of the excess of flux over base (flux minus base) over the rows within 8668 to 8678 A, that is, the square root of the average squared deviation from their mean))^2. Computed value 0.05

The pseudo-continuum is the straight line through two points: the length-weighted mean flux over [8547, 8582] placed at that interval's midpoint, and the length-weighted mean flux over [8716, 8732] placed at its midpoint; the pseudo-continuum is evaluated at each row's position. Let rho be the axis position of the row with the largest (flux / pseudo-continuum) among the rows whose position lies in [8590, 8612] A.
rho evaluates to 8593.36 A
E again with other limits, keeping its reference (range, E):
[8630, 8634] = 0.03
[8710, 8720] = 0.01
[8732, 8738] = 0.03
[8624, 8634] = 0.03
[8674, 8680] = -0.01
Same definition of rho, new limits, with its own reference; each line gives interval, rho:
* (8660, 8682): 8660.90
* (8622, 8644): 8631.04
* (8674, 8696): 8692.87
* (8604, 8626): 8615.15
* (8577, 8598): 8593.36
